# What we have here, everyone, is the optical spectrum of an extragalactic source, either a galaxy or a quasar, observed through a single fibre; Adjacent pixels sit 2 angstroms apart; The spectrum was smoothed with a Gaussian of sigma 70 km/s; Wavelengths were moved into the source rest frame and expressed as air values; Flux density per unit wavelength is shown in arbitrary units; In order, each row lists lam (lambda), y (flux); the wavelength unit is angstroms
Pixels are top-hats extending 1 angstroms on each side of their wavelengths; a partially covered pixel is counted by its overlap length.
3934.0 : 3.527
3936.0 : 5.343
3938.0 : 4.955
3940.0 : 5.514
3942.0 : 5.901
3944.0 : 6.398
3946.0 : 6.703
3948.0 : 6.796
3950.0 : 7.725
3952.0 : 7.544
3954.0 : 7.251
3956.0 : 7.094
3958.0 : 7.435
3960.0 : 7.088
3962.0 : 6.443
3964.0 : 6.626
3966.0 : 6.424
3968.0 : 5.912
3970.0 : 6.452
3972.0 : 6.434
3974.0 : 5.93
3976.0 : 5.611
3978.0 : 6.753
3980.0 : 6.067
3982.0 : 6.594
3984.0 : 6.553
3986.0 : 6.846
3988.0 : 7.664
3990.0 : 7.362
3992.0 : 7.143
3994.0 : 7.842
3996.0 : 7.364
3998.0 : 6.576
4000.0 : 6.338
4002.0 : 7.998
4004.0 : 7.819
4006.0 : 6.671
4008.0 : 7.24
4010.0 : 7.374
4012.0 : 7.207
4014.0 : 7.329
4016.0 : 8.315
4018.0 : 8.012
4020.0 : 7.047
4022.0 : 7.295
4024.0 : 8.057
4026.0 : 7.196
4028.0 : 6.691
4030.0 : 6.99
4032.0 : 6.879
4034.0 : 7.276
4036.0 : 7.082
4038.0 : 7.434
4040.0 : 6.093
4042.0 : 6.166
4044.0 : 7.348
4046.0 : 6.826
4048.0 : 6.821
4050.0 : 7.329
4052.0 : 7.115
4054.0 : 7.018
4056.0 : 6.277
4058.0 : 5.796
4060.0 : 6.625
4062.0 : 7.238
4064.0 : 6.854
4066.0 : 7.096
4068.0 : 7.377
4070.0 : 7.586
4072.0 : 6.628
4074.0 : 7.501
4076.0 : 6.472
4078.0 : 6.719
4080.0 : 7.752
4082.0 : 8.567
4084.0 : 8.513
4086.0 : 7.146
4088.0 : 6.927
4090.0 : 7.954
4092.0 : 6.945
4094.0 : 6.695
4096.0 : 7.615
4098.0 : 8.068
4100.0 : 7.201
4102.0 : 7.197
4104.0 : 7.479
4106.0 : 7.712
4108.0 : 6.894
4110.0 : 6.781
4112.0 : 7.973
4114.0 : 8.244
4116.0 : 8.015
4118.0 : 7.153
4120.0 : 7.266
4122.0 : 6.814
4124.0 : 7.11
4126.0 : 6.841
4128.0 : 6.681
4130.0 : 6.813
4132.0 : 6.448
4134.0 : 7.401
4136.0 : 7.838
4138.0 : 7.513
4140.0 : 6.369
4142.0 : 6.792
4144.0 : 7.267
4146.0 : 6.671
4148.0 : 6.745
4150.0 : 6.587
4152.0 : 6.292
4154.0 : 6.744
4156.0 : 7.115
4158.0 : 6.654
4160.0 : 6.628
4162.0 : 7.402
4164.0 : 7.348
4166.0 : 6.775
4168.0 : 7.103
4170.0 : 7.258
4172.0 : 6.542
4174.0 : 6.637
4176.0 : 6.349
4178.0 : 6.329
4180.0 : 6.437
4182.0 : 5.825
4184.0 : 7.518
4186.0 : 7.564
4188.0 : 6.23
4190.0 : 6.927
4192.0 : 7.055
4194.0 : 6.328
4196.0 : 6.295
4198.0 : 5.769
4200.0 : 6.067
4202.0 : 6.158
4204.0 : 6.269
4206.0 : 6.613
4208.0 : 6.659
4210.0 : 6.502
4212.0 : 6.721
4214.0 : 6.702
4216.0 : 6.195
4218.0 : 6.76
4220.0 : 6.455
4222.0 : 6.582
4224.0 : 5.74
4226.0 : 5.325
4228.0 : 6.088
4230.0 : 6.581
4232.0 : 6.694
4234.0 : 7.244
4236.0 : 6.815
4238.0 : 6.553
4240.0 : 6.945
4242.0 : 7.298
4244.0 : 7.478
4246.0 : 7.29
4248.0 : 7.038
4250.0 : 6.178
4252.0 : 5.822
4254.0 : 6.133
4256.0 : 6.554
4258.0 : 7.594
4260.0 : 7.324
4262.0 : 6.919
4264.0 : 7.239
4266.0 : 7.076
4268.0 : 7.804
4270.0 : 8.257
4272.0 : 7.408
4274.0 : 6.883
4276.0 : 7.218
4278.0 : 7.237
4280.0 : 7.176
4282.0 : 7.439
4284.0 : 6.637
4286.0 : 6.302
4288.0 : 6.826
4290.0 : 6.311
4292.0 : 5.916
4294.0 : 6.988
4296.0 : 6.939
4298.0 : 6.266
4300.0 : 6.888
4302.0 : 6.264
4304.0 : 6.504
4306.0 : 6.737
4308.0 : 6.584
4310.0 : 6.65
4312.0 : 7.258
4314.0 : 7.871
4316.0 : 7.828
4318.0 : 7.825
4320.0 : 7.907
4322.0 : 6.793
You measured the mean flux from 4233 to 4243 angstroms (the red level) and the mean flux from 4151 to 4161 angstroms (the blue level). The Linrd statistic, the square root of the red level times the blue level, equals 6.83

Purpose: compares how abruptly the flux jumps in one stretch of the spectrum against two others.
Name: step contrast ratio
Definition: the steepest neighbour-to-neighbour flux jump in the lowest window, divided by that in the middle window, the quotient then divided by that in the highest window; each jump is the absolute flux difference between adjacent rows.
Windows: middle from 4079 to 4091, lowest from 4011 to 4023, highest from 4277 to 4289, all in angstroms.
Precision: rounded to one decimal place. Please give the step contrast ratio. 0.9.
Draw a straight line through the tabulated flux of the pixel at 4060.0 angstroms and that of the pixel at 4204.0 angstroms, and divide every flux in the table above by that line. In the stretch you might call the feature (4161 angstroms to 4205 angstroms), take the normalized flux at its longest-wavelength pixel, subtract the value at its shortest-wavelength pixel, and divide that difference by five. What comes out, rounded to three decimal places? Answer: -0.032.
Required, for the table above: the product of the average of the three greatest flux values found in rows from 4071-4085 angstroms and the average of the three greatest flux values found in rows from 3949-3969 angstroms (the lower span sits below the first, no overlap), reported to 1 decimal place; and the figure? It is 62.6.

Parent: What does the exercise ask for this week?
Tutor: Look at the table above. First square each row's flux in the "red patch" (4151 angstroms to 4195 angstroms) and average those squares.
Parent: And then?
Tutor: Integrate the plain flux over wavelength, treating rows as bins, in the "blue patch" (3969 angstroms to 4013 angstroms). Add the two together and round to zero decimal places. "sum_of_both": 350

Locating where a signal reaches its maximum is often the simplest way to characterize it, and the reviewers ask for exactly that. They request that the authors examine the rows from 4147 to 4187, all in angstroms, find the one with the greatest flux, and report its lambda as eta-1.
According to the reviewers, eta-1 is 4186.0 angstroms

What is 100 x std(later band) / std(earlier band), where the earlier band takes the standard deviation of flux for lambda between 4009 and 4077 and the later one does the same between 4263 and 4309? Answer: 100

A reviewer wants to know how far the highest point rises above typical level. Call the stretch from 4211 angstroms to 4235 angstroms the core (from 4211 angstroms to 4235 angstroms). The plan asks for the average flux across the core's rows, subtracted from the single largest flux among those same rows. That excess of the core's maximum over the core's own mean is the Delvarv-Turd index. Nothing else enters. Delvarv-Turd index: 0.82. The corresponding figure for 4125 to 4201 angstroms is 1.07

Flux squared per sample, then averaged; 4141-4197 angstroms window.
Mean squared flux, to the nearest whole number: 46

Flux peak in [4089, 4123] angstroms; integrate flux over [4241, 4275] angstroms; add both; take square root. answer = 15.8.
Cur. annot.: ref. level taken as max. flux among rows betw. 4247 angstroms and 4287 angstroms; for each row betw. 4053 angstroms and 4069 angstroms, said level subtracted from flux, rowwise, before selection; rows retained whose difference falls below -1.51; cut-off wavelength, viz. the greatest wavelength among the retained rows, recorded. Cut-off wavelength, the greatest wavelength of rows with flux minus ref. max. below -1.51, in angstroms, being 4060.0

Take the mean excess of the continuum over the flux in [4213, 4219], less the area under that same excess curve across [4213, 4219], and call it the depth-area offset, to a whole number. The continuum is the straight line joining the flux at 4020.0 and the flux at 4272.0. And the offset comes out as -4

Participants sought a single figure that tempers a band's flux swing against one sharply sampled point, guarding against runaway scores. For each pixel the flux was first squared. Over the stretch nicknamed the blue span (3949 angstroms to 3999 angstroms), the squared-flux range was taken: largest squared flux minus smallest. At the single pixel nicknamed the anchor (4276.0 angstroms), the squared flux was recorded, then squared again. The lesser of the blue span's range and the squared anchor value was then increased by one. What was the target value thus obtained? 31.0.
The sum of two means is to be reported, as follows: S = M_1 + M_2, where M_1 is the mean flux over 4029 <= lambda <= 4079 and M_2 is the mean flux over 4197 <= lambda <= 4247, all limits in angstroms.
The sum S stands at 13.4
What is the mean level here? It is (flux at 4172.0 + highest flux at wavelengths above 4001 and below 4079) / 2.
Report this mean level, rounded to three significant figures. 7.43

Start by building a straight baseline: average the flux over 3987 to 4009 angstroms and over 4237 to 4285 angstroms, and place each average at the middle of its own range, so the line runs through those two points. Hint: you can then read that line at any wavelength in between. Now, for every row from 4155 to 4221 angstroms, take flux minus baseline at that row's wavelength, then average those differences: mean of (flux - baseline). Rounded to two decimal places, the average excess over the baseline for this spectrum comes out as -0.48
